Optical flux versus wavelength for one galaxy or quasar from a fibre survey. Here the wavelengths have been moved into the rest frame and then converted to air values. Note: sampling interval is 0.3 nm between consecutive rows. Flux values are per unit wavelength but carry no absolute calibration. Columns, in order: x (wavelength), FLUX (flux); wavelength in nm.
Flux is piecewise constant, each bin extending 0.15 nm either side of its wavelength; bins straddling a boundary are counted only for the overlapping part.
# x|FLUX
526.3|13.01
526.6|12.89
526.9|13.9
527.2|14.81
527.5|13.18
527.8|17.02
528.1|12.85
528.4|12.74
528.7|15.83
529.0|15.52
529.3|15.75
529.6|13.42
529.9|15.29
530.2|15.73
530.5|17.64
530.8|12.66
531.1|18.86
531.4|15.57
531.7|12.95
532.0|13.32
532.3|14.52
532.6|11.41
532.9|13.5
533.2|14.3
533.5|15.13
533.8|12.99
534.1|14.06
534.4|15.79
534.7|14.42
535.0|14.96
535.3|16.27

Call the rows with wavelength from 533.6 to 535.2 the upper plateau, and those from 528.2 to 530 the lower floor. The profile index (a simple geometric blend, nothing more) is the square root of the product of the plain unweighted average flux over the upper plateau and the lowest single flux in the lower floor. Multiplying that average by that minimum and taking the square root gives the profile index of 13.6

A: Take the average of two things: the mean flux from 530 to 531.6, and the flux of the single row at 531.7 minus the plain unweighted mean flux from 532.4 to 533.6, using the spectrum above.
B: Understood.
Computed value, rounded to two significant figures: 7.7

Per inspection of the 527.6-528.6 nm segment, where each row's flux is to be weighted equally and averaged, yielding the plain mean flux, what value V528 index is 14.2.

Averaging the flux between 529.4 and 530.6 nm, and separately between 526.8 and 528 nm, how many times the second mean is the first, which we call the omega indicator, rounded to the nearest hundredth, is 1.05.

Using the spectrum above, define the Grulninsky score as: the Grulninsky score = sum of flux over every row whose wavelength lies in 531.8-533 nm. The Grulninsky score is 53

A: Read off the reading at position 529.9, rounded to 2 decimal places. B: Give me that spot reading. 15.29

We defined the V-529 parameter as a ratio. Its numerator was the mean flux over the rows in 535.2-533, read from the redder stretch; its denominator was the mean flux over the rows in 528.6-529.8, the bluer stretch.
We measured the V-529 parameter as 0.96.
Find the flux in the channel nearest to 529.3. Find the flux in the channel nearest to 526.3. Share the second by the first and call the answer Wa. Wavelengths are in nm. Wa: 0.83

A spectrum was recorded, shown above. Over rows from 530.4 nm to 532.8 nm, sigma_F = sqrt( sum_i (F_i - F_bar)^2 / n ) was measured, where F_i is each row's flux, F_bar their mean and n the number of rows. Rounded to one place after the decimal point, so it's 2.4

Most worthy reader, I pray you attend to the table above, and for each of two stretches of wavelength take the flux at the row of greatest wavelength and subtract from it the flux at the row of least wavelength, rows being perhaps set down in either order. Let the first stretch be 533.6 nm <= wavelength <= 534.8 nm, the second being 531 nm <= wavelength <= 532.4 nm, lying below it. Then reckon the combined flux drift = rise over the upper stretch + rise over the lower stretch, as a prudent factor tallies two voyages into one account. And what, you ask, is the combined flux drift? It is -2.9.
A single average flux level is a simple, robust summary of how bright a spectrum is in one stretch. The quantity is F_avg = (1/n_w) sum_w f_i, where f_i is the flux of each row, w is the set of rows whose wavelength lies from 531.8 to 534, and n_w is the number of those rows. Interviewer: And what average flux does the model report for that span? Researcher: 13.6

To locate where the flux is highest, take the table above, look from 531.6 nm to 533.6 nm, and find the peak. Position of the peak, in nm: 533.5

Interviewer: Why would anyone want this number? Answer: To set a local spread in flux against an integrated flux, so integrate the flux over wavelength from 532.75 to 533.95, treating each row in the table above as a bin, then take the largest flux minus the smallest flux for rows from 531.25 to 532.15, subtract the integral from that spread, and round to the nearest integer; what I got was -14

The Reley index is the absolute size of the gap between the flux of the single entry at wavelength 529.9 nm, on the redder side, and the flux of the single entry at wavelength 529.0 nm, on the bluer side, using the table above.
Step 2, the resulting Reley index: 0.23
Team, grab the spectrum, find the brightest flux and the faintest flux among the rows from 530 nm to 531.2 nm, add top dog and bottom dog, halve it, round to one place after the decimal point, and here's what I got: 15.8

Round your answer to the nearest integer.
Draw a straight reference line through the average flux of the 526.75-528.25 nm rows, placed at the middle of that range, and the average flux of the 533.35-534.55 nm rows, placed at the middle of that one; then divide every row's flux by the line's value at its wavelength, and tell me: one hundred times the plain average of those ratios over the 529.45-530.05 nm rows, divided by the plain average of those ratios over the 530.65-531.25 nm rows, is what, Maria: 91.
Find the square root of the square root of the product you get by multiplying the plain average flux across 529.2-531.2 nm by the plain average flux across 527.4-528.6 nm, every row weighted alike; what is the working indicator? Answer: 3.84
